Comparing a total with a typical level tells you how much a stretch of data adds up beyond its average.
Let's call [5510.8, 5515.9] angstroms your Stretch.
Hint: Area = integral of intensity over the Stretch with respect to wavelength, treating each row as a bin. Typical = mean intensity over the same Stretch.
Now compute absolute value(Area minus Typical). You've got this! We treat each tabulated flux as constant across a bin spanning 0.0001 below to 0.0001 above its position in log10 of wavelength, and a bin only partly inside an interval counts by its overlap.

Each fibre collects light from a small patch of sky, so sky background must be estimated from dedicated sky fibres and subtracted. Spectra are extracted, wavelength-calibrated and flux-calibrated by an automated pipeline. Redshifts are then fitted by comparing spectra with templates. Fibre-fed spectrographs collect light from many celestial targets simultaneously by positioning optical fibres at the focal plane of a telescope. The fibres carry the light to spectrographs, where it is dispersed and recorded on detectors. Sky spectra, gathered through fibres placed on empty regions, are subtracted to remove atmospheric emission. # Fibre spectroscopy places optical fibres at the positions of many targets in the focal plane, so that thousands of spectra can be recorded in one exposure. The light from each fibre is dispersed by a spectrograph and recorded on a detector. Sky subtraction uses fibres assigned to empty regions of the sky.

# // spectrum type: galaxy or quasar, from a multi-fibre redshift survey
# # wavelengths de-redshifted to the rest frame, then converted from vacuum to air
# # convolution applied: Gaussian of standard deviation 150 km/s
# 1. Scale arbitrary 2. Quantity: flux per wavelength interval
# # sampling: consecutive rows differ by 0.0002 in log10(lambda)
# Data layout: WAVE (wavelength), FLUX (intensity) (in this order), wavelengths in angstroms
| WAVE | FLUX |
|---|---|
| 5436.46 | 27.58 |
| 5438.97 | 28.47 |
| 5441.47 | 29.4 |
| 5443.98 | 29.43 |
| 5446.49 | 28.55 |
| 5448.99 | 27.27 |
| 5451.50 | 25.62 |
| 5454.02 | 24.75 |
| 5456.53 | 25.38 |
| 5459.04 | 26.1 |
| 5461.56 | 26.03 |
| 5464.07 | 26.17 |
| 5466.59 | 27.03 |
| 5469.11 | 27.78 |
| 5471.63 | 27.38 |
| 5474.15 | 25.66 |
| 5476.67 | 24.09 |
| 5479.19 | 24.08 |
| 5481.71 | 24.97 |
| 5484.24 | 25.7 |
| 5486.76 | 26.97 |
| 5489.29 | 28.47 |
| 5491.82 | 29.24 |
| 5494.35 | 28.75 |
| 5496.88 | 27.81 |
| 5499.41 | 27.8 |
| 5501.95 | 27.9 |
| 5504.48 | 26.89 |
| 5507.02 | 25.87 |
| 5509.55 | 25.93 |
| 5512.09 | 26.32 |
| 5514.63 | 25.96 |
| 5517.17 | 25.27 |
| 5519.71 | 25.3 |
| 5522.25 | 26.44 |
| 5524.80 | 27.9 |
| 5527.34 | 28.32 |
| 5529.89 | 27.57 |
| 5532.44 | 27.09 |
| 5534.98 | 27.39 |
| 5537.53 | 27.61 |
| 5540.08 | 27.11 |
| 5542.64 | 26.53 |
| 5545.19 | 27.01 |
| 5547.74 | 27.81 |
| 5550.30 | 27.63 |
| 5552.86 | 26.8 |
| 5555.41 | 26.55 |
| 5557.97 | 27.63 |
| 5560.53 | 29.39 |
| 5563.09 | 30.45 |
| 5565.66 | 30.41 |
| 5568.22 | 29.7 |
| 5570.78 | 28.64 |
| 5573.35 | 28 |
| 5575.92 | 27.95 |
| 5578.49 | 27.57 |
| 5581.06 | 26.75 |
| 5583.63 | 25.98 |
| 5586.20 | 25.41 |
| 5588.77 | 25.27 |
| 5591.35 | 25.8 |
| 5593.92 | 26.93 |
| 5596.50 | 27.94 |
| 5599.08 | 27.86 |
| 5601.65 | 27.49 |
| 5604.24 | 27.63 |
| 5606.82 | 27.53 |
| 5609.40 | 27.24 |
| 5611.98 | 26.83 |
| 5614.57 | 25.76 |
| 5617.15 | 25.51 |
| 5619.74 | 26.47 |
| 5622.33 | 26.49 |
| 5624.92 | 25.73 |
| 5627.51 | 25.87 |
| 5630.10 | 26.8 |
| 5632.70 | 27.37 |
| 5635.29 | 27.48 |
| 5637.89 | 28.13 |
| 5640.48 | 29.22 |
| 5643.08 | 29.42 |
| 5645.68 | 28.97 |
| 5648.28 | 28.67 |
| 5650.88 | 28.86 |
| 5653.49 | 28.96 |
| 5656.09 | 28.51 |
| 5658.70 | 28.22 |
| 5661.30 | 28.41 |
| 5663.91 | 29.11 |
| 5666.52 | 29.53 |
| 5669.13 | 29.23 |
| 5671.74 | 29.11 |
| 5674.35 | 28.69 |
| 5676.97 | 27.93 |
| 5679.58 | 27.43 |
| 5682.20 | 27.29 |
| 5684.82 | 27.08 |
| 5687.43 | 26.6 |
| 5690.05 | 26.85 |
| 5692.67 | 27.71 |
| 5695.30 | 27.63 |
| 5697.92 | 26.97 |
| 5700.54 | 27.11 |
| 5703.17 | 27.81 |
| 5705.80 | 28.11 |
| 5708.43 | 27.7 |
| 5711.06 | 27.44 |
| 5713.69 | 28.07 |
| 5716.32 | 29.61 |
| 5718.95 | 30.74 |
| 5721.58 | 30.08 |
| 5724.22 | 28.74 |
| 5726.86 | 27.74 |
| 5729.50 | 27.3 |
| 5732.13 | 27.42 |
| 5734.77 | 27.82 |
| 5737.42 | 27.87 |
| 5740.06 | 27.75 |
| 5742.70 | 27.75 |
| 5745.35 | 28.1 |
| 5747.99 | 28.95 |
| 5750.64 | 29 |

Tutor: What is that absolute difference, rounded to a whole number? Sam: 107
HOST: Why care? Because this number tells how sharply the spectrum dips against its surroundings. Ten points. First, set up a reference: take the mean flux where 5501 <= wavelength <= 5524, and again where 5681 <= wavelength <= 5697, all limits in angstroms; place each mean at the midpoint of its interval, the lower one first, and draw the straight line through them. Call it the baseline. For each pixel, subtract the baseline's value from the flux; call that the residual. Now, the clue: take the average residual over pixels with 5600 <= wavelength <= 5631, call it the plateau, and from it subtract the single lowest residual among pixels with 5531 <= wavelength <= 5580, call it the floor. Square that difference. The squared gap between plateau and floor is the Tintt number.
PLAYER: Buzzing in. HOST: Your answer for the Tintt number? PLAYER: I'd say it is 0.1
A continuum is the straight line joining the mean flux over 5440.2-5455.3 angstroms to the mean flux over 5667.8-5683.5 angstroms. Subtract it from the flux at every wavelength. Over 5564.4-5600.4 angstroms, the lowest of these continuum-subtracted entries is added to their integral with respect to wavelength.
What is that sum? -21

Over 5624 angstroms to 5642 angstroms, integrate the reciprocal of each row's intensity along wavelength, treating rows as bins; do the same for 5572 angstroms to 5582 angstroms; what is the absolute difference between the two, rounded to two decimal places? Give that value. 0.30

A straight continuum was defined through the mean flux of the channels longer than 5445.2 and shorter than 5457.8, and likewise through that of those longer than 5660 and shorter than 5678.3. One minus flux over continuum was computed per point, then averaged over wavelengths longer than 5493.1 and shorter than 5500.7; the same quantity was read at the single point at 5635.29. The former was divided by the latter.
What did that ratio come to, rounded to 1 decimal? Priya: -1.4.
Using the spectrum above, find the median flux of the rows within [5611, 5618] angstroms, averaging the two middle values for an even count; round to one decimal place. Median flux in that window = 25.8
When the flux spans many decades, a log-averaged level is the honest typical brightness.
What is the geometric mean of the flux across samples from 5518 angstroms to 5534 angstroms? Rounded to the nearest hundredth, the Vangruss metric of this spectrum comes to 27.08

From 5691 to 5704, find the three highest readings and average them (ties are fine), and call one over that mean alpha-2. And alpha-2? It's 0.0361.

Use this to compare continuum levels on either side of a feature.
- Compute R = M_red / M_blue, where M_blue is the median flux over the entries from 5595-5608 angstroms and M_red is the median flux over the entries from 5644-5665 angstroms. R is 1.04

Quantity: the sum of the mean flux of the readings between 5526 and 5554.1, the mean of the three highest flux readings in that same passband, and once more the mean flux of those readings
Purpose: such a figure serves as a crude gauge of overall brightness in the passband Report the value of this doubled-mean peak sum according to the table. 82.6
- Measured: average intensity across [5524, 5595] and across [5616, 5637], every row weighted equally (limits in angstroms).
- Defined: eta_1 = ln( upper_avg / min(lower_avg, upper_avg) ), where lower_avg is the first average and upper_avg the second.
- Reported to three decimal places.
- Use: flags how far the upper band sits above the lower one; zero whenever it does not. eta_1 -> 0.000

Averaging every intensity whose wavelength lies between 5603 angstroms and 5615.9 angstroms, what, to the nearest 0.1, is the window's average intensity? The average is 27.0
